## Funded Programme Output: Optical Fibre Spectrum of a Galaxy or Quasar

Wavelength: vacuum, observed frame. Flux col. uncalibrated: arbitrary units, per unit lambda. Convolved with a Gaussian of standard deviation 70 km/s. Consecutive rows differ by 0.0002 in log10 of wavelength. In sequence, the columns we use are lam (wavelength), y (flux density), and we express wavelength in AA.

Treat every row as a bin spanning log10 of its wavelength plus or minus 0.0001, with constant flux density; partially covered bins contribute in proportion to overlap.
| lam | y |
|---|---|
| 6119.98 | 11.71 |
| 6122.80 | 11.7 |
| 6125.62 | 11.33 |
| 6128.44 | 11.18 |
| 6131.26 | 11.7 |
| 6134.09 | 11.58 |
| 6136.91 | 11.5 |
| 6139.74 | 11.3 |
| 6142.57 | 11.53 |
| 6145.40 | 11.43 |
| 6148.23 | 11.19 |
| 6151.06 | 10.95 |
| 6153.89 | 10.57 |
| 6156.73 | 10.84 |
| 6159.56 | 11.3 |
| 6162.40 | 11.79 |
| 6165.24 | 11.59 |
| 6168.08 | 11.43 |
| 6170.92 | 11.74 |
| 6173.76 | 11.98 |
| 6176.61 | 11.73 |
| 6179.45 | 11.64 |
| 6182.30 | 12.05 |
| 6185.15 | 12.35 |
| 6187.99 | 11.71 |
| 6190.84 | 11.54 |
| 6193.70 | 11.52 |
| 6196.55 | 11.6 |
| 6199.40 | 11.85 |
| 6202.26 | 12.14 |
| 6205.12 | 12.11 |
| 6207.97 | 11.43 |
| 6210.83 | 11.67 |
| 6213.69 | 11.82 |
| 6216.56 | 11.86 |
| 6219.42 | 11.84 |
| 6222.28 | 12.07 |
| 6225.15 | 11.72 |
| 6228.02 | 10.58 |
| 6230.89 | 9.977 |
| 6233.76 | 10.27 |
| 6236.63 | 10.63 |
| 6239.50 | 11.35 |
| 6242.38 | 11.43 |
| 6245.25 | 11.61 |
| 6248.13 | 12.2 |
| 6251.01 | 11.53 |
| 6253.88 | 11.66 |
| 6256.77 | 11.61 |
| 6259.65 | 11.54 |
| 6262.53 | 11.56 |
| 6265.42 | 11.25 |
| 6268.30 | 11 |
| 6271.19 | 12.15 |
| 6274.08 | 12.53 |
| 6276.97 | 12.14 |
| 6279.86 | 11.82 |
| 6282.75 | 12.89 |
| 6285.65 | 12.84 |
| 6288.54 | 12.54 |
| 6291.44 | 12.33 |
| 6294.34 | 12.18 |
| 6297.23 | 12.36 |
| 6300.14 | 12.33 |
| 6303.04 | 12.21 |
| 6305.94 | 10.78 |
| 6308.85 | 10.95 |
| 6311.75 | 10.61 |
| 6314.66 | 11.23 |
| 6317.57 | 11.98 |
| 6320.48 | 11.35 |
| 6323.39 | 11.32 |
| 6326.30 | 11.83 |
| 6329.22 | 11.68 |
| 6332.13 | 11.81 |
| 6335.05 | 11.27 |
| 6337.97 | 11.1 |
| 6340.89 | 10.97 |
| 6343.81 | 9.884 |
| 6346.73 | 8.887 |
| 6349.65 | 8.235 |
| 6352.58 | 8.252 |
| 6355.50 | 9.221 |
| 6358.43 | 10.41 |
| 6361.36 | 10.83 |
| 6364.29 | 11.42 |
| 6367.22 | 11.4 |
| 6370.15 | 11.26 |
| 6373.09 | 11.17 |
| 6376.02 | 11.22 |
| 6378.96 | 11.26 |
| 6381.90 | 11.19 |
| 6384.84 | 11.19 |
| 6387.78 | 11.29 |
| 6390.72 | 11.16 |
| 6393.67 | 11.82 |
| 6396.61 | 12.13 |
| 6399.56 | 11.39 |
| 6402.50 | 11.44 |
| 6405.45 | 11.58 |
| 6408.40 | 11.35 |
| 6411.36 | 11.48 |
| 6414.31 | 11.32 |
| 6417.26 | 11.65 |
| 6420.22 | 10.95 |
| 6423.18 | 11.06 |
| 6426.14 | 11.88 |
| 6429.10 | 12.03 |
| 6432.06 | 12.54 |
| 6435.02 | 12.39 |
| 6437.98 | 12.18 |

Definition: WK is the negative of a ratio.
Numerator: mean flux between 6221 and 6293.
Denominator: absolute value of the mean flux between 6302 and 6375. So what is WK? -1.08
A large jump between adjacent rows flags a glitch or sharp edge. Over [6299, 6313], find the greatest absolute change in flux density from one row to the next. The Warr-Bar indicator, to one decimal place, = 1.4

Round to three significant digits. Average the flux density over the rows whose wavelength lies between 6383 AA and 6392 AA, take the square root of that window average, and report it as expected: 3.35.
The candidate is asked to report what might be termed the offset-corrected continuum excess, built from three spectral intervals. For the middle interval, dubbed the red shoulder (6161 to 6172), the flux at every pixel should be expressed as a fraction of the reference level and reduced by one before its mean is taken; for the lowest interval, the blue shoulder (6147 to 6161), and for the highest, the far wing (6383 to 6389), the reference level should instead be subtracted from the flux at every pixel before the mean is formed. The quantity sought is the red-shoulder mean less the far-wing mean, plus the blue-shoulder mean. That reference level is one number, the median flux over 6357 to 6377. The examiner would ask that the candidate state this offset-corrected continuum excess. -0.2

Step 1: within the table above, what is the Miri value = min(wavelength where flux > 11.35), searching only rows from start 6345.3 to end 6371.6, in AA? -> 6364.29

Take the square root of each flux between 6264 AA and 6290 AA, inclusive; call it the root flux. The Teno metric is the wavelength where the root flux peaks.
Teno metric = 6282.75 AA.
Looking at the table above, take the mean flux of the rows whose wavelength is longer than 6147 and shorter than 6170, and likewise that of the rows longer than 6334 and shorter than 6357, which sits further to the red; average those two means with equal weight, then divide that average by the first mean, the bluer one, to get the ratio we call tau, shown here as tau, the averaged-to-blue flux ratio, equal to 0.93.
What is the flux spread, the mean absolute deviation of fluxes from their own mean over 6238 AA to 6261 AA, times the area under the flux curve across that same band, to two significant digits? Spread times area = 42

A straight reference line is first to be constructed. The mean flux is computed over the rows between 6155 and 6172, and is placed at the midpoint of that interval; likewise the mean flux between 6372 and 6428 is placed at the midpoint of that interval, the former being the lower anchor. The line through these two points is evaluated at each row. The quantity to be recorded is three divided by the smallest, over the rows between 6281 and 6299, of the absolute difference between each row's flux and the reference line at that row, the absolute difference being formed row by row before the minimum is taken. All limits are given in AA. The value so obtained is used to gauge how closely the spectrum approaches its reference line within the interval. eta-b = 4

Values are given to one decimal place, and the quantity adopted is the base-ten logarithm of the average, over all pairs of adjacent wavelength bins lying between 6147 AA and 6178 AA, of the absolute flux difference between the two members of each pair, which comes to -0.5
